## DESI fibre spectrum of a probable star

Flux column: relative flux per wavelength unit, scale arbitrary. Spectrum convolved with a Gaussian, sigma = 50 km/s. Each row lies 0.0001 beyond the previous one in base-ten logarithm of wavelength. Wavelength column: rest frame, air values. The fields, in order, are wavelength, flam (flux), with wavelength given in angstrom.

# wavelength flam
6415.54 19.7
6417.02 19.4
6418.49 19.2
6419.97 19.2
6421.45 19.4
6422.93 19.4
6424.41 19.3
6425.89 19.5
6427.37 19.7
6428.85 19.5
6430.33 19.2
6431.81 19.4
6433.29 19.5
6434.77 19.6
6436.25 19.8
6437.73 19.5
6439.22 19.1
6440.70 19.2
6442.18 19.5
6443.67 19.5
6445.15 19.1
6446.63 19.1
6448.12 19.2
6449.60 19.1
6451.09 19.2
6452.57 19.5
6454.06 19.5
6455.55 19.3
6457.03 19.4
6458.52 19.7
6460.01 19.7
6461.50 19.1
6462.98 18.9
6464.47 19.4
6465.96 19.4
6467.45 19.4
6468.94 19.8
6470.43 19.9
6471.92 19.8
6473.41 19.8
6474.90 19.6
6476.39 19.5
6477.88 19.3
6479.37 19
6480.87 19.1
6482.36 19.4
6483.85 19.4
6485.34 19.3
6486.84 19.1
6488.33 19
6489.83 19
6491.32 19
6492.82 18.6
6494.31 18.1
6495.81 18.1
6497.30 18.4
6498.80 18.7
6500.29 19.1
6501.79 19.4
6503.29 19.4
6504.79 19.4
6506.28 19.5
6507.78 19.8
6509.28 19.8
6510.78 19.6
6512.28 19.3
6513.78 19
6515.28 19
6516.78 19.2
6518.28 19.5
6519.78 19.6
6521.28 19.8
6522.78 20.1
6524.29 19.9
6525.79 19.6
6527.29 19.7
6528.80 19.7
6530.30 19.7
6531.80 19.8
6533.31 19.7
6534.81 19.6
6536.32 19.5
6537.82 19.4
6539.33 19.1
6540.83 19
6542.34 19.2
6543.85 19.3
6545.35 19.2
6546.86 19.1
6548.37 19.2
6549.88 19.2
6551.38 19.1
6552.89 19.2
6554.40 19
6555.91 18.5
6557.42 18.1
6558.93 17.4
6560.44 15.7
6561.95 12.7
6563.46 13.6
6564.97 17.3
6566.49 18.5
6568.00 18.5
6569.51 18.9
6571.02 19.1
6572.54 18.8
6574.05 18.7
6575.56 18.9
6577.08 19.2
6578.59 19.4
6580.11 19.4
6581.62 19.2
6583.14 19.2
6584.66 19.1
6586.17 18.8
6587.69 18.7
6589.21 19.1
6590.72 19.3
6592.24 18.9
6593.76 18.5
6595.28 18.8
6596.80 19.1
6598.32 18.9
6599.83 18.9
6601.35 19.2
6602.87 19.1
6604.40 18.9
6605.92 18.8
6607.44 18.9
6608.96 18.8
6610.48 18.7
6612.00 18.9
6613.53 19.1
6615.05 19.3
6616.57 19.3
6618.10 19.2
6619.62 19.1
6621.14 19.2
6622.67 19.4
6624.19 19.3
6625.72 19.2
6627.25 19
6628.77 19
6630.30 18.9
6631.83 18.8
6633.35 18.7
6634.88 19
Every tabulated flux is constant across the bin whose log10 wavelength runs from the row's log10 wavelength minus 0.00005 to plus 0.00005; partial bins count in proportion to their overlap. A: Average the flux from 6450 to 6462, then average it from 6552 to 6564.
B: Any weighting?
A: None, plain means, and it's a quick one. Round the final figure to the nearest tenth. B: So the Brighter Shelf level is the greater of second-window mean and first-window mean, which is 19.4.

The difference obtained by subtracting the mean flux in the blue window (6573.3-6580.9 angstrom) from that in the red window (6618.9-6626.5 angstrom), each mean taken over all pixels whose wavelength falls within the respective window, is 0.1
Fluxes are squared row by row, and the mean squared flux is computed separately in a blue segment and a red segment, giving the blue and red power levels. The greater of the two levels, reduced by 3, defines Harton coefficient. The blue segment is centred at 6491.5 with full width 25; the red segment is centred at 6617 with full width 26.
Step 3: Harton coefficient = 361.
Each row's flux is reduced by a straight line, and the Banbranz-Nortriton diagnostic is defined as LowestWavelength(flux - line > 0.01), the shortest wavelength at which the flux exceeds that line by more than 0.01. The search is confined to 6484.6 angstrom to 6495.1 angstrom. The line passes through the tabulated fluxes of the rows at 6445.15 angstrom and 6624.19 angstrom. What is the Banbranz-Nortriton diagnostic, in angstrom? 6485.34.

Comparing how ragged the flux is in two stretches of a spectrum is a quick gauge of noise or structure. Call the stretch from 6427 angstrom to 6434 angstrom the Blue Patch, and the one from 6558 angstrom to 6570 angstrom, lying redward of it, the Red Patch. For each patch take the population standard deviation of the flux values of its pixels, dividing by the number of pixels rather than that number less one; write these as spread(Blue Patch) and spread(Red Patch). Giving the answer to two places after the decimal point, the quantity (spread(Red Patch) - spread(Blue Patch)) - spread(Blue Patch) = 1.87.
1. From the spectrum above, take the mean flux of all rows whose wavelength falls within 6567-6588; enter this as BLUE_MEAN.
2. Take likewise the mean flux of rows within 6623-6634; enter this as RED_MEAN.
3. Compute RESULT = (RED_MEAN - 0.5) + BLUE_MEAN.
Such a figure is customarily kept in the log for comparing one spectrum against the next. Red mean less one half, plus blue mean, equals 37.5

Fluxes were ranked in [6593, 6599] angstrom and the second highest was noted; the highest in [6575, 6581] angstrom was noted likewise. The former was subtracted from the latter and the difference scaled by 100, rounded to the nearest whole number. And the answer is 50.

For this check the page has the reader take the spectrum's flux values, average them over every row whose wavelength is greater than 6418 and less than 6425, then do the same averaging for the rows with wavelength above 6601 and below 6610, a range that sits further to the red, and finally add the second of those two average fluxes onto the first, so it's 38.2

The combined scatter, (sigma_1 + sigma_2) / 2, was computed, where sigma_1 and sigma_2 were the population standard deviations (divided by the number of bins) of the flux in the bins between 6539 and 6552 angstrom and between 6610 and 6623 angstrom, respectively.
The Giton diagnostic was 0.14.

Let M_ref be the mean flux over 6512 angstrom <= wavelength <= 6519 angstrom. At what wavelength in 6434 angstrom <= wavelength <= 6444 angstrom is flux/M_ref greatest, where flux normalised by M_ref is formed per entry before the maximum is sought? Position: 6436.25 angstrom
